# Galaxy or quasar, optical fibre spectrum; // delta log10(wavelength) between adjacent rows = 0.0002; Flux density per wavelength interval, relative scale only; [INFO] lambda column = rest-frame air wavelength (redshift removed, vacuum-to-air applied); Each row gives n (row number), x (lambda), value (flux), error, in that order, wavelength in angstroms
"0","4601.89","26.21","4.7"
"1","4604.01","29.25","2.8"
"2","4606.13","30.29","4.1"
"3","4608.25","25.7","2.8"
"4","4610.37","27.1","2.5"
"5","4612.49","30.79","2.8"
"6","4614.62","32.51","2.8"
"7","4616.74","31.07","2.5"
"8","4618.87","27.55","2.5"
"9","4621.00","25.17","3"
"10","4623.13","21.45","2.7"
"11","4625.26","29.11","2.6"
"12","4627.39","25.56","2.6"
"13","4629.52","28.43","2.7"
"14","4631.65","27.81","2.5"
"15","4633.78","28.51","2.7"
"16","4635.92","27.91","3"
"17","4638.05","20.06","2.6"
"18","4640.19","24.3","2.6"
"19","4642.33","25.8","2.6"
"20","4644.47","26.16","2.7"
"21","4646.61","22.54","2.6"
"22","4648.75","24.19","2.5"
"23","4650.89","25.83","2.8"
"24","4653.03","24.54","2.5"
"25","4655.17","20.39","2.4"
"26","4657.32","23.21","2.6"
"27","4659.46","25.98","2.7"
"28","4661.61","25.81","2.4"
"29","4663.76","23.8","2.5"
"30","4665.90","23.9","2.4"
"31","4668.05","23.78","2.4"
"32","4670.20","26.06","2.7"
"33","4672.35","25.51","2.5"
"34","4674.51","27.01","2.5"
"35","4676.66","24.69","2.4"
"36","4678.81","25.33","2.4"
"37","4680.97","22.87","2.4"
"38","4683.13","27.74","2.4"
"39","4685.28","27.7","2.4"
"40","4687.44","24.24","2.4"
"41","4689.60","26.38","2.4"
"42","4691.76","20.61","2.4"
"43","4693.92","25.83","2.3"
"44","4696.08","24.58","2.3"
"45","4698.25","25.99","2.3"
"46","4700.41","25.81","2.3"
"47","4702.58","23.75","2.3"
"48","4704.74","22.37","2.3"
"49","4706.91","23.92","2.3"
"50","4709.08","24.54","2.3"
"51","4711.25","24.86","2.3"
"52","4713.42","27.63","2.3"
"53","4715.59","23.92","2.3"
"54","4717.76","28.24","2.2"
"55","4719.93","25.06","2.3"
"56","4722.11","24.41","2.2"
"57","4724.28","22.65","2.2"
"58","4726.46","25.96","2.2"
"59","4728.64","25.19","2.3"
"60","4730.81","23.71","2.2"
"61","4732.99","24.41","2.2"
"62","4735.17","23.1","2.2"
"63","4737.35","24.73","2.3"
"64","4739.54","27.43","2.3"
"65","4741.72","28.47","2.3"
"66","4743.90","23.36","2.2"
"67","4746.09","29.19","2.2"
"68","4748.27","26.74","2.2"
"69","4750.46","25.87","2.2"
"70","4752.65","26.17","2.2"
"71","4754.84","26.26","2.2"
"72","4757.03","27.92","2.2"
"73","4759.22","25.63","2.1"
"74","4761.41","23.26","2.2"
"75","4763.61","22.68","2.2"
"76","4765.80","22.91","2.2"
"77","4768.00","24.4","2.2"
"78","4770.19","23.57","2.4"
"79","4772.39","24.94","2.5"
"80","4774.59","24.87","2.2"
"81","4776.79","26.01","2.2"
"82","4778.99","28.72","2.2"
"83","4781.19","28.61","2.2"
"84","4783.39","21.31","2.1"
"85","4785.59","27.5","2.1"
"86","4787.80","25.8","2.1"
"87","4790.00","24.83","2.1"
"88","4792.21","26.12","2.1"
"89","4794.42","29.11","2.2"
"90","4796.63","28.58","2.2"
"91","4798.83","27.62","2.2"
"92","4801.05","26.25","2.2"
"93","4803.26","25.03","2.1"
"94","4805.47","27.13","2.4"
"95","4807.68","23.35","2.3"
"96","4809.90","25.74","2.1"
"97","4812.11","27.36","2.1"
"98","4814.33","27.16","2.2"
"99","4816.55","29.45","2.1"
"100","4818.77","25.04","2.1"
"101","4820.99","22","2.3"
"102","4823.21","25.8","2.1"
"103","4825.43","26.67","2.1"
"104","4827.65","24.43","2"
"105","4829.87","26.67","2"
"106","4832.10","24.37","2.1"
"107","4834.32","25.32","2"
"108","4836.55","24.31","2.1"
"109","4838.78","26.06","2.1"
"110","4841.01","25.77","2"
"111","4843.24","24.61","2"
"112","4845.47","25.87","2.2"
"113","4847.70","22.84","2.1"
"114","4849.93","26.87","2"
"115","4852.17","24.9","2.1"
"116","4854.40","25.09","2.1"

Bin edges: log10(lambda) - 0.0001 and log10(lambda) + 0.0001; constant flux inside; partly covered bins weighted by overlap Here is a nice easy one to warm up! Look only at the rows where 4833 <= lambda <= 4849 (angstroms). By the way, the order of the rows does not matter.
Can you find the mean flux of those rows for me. 25.0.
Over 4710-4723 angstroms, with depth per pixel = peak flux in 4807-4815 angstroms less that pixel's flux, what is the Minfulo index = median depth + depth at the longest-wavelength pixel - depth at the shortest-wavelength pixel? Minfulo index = 3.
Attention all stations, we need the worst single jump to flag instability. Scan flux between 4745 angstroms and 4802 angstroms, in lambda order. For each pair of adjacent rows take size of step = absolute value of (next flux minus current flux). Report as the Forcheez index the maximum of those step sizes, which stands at 7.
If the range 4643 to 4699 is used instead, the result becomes 6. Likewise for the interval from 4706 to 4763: 6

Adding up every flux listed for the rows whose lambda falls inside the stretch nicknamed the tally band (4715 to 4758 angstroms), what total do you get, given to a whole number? 513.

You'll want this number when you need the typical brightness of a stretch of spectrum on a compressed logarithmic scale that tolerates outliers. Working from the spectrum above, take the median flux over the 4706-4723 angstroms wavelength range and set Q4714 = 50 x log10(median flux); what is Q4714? 69.6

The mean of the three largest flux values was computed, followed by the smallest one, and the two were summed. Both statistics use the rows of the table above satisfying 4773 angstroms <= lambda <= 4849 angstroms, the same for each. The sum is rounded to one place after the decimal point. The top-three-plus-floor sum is 50.4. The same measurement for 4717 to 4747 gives 51.3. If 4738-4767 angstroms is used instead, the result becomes 51.2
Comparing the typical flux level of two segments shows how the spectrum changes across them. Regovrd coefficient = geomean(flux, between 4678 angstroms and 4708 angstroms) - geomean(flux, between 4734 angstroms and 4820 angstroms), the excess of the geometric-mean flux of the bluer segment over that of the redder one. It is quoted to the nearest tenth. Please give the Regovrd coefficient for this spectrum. -1.2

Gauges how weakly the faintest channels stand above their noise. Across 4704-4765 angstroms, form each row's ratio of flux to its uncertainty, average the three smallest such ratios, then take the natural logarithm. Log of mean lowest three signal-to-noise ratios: 2.31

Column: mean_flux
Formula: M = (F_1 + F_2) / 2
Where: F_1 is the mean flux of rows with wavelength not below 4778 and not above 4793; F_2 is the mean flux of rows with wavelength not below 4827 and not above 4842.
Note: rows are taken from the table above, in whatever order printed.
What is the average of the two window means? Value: 25.70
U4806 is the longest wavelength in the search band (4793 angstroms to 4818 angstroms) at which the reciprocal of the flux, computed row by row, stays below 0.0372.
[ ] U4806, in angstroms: 4816.55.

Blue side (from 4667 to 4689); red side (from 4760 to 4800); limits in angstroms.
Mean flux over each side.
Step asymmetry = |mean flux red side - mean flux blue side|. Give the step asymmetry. 0.1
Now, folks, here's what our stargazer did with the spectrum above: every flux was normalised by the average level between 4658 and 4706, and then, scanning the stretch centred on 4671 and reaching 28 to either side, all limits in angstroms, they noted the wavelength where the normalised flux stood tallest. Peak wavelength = 4683.13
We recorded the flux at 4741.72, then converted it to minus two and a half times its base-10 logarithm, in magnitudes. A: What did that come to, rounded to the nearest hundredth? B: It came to -3.64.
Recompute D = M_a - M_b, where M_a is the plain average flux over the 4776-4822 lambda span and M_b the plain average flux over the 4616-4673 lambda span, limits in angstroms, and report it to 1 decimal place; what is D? 1.0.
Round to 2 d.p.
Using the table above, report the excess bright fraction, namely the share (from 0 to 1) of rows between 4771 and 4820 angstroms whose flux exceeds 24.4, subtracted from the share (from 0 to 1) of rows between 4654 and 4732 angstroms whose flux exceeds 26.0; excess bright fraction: -0.71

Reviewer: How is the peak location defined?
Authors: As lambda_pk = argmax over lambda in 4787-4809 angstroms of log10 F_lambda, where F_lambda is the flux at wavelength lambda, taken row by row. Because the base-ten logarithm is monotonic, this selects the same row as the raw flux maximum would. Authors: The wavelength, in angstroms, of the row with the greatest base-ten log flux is 4794.42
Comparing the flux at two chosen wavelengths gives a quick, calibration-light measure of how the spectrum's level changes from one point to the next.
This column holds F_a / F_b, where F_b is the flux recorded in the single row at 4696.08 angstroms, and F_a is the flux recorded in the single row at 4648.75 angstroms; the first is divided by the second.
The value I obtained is 0.98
